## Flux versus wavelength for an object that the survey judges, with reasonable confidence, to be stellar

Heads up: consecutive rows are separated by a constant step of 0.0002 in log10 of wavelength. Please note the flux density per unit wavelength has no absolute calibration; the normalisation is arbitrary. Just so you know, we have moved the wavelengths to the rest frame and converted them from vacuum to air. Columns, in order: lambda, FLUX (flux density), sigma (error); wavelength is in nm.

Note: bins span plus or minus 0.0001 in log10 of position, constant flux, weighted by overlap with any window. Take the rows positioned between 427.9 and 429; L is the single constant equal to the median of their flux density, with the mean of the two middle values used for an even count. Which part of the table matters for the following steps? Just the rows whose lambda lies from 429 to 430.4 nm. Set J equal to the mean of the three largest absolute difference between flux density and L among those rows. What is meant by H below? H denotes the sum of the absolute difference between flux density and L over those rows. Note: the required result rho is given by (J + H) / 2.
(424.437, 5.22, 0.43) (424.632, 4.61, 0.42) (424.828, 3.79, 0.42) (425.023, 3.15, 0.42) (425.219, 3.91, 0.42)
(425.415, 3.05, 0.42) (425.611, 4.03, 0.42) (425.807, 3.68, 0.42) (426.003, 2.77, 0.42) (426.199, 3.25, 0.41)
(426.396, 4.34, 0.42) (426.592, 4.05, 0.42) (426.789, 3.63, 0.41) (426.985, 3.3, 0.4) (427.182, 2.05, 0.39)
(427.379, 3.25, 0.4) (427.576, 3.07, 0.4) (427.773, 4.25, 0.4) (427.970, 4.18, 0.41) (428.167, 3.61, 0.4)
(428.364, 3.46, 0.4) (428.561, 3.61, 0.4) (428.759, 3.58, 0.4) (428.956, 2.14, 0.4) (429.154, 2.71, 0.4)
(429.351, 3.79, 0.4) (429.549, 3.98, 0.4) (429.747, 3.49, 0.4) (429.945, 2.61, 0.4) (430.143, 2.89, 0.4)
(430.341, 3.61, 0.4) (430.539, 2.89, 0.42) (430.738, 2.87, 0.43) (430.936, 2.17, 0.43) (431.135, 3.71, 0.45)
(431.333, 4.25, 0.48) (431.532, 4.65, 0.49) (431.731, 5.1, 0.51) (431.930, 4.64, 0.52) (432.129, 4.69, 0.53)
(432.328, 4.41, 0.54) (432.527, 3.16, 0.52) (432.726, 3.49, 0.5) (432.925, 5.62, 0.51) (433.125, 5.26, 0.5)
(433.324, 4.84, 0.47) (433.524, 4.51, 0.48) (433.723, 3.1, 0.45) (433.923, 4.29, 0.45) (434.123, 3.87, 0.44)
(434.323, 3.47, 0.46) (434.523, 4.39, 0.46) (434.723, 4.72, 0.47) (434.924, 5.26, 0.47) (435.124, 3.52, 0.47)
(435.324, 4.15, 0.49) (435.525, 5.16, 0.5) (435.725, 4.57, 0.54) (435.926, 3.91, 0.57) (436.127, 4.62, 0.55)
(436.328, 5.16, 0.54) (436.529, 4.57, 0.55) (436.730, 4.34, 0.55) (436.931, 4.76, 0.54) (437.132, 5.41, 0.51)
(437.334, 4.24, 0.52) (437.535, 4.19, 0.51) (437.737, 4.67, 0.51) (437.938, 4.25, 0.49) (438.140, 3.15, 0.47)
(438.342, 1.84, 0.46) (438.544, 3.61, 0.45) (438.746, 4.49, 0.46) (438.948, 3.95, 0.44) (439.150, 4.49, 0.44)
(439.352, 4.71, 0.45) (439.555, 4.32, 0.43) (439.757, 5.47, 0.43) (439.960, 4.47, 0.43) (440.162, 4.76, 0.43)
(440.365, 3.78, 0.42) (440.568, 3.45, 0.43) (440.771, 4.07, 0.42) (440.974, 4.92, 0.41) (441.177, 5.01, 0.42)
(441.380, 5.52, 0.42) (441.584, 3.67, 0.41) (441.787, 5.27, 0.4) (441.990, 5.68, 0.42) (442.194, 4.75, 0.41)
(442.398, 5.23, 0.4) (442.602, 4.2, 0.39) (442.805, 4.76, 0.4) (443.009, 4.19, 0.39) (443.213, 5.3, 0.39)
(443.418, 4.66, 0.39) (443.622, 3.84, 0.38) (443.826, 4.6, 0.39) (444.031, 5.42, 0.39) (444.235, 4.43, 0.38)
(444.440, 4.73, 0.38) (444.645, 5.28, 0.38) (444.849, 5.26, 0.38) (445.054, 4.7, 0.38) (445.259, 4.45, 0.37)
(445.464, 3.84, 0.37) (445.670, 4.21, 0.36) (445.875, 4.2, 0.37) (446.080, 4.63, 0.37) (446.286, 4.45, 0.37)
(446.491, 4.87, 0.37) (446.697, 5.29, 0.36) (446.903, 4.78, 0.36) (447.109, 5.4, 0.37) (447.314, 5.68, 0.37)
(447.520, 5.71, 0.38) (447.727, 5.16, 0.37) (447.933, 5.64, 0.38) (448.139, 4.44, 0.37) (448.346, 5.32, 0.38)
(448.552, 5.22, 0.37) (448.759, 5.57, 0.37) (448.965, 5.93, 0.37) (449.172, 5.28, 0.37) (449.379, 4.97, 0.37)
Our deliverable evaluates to 2.1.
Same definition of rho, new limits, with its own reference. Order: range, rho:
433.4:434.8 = 2.7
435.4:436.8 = 4.3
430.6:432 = 3.9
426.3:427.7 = 2.4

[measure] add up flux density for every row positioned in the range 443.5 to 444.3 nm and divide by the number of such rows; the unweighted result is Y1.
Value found 4.6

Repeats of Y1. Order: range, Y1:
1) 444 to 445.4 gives 4.9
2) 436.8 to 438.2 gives 4.4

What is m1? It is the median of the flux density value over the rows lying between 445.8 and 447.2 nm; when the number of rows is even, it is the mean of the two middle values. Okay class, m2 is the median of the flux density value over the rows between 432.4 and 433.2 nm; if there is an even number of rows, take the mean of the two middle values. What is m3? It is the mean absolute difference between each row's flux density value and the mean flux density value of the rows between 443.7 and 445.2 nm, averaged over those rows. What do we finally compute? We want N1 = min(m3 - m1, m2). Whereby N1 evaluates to -4.4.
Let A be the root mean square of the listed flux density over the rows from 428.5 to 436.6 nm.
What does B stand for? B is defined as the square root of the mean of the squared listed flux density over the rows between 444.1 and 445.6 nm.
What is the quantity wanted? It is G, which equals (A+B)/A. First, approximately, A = 4.1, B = 4.7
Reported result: 2.15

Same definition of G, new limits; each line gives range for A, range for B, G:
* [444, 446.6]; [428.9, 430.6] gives 1.68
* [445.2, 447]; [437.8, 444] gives 1.99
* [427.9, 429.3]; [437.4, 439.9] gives 2.24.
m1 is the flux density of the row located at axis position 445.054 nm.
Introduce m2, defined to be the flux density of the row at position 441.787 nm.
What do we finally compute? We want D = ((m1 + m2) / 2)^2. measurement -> 25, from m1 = 4.7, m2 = 5.27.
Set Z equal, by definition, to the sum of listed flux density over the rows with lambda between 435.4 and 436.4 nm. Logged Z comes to 23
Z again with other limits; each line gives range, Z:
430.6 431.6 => 18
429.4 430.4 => 17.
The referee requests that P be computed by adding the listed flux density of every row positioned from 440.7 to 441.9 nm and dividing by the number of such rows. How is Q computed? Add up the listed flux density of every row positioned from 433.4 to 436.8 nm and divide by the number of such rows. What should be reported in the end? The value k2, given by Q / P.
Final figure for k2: 0.91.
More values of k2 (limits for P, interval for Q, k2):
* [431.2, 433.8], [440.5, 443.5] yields 1.06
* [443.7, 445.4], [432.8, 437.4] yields 0.93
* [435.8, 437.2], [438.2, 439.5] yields 0.82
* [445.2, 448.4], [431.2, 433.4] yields 0.93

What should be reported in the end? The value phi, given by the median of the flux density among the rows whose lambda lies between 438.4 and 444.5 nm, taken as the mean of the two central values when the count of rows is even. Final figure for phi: 4.63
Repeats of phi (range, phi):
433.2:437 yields 4.51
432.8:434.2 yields 4.51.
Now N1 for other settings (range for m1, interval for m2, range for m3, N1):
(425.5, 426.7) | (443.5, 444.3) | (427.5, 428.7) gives -3.5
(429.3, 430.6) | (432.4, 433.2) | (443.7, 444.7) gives -3.1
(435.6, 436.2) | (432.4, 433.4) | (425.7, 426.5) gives -4.1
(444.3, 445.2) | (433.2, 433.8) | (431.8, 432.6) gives -4.5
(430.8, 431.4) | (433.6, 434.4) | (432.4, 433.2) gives -2.7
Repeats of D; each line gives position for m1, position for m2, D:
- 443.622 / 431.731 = 20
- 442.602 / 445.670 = 18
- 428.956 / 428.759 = 8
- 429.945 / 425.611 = 11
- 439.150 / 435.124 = 16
